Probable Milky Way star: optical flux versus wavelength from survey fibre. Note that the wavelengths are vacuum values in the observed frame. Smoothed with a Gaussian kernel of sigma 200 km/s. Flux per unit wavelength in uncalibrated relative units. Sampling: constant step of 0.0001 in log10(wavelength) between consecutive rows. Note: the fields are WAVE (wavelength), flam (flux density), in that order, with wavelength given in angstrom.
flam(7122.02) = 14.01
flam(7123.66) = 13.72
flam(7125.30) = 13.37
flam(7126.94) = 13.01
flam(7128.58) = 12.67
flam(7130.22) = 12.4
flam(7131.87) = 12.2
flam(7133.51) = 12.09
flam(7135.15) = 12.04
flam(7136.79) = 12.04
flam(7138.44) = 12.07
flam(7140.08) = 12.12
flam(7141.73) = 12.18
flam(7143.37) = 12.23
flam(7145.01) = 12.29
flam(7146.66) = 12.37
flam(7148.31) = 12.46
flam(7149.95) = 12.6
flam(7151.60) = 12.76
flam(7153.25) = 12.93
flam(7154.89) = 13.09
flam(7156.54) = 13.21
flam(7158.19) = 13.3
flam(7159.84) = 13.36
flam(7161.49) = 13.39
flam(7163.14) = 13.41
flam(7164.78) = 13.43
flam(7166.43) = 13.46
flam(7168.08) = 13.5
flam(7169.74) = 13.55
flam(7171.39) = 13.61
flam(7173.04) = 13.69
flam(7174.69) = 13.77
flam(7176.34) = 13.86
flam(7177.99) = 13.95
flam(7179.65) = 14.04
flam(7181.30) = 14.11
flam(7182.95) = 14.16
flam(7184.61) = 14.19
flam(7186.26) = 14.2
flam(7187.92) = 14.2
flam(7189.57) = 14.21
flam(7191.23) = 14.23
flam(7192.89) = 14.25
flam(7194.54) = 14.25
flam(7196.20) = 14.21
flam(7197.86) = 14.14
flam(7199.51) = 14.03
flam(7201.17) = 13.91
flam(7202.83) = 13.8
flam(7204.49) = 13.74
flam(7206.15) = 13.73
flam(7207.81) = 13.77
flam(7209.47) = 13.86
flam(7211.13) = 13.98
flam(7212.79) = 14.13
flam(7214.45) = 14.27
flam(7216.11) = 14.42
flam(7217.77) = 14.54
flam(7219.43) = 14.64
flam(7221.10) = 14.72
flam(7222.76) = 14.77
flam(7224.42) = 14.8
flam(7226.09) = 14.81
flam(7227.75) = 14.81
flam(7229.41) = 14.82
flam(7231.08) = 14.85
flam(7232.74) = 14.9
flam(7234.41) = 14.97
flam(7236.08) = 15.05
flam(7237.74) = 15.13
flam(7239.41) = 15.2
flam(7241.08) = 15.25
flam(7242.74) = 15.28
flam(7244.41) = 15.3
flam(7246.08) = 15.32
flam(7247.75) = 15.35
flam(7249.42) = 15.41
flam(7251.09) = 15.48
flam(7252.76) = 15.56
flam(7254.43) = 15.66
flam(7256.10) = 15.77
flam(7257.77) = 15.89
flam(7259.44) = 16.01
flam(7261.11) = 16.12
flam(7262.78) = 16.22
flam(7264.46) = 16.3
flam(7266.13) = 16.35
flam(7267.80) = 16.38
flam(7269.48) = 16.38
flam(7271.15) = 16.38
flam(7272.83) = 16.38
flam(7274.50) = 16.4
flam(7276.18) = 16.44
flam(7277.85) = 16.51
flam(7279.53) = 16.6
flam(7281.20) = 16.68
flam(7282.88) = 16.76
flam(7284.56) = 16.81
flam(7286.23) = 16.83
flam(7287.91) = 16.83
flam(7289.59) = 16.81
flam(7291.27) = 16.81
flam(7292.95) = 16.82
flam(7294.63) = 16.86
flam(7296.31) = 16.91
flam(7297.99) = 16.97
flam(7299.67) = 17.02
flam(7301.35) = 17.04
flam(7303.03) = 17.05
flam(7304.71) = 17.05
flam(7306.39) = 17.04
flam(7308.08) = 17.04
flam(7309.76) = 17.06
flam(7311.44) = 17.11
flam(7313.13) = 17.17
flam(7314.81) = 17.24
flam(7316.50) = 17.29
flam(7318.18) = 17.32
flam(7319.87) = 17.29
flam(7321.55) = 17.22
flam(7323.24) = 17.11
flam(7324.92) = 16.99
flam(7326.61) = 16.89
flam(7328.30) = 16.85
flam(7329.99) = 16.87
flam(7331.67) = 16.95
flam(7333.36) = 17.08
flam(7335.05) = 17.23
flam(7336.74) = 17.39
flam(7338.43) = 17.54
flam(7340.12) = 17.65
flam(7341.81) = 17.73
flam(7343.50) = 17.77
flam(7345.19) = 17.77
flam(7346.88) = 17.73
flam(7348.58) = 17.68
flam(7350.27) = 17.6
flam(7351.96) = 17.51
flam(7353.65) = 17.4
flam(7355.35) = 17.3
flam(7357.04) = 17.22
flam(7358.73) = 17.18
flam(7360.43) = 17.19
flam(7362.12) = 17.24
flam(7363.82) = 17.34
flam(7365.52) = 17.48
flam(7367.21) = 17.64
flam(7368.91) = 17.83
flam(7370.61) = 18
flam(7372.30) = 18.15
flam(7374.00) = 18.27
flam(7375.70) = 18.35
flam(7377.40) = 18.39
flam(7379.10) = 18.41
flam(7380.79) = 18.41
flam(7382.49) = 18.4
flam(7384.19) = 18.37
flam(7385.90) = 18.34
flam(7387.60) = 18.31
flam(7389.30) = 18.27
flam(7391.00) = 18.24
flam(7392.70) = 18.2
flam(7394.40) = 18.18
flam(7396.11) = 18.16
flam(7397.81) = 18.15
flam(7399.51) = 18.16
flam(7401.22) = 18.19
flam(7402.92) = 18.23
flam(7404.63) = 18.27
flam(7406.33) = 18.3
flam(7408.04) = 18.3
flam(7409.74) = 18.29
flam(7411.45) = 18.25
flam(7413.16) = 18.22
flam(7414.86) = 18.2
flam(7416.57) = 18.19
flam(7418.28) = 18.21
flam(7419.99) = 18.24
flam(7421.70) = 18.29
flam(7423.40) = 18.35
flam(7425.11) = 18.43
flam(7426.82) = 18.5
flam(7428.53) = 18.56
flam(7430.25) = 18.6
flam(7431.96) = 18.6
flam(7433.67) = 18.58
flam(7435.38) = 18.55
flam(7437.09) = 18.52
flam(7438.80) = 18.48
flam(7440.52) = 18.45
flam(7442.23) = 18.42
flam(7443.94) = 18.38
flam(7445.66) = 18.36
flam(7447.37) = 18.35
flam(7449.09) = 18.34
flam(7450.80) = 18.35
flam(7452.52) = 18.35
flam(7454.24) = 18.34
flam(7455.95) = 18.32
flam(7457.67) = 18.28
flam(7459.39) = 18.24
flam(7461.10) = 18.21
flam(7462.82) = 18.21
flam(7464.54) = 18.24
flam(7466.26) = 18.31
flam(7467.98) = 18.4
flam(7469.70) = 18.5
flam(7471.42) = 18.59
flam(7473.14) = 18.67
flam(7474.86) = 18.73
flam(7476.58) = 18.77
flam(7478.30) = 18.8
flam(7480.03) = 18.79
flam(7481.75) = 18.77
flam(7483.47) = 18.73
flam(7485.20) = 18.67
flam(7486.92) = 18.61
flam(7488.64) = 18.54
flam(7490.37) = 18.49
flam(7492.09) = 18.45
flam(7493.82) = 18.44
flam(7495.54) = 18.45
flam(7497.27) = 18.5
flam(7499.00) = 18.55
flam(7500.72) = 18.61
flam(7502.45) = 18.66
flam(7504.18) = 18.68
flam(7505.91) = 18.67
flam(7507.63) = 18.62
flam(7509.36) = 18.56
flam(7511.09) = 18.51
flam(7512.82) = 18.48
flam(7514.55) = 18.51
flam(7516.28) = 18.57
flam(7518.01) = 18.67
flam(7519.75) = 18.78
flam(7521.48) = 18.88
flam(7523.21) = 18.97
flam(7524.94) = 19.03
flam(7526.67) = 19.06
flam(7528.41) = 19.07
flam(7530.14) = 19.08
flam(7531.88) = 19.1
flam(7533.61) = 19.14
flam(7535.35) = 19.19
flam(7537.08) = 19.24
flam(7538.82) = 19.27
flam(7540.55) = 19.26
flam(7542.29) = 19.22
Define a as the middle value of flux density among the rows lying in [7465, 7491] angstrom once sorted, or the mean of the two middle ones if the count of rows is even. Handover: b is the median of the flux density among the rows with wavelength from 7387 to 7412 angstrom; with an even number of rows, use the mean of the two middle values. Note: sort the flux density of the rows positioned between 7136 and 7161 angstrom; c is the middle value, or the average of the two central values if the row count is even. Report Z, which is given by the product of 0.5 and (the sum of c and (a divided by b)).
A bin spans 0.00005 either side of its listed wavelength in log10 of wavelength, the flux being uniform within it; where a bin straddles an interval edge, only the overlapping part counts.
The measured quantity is 6.7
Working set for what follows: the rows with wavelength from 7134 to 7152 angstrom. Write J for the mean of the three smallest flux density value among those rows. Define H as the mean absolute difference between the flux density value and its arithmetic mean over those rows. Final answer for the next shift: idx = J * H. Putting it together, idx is 2.3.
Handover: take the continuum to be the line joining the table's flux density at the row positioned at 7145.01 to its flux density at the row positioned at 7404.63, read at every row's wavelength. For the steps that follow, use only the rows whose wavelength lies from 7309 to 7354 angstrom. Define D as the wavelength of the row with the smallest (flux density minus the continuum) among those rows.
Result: 7353.65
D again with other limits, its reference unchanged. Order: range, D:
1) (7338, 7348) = 7346.88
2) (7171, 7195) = 7171.39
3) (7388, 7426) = 7419.99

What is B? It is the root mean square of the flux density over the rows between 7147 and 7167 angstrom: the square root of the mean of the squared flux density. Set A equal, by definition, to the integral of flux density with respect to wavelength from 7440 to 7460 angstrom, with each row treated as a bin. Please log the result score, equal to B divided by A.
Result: 0.0358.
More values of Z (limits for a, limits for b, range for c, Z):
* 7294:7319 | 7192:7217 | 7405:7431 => 9.8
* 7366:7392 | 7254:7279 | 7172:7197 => 7.7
